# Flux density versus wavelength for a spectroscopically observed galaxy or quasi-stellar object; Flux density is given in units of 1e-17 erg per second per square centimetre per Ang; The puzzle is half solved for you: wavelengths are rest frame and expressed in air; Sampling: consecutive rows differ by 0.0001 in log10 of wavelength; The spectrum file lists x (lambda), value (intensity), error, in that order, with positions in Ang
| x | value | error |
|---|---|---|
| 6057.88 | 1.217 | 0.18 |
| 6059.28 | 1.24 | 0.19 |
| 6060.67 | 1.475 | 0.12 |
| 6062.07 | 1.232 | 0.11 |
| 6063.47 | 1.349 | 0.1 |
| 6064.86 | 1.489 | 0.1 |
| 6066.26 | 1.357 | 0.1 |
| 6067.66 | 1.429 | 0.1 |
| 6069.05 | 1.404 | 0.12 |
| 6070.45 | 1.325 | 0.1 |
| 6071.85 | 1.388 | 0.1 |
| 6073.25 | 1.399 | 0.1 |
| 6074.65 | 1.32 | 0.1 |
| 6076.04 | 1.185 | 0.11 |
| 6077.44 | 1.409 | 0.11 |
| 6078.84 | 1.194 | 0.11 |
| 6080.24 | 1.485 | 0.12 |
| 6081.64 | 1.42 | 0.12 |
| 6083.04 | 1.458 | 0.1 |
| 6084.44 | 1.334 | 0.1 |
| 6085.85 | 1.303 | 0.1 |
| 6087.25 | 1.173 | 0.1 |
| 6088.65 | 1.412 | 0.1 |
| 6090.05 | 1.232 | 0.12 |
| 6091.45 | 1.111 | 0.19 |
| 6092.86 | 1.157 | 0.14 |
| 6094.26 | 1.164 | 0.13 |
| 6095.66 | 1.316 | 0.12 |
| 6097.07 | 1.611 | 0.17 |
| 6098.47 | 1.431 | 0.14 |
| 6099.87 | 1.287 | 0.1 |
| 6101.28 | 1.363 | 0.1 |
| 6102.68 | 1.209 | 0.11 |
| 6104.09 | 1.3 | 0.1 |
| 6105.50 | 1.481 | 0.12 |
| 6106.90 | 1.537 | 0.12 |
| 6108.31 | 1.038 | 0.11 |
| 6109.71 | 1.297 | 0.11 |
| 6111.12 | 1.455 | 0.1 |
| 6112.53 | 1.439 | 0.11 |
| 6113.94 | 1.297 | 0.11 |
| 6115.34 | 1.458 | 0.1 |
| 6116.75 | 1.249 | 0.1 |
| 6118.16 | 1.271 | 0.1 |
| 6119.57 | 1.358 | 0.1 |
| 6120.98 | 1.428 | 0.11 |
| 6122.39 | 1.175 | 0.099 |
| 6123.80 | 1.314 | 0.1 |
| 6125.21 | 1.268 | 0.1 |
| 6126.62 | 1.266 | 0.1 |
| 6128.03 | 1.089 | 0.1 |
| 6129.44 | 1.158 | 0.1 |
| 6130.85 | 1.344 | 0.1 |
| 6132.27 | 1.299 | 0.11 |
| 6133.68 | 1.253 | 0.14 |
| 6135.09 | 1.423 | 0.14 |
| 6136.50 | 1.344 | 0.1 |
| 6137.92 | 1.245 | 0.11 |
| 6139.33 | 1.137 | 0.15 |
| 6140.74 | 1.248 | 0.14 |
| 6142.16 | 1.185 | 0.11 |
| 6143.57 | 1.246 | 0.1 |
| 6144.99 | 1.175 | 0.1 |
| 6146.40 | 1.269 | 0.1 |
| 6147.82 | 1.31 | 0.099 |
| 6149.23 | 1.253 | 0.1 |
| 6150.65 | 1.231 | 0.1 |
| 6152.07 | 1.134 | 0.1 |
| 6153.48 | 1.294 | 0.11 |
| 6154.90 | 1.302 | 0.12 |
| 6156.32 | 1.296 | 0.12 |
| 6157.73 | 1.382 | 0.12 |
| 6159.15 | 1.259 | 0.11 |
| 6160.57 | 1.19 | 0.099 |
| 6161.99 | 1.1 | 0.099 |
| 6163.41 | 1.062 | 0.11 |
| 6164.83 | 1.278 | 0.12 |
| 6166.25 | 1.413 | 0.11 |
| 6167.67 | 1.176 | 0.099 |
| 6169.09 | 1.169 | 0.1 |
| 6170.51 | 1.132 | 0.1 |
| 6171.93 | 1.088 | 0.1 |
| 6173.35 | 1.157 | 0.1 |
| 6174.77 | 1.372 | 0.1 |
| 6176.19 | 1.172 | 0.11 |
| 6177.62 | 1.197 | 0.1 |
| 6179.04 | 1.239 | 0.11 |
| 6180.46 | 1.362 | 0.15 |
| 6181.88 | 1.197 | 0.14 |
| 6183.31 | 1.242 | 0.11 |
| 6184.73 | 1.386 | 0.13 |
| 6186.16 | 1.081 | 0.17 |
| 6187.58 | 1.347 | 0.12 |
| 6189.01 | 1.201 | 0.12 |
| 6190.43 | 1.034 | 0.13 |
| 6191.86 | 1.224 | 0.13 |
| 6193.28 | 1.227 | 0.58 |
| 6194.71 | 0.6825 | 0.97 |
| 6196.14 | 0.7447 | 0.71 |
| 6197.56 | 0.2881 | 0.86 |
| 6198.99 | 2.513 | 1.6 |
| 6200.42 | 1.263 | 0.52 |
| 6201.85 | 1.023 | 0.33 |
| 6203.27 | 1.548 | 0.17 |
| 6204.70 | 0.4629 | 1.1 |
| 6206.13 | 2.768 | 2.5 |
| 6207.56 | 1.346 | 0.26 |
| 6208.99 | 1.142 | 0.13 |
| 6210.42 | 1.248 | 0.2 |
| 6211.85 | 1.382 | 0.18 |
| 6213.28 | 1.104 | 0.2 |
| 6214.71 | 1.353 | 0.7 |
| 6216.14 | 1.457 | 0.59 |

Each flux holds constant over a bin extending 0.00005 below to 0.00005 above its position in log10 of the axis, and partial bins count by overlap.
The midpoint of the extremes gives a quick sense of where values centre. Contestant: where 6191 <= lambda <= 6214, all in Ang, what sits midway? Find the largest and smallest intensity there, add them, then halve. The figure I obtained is 1.53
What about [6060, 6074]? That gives 1.36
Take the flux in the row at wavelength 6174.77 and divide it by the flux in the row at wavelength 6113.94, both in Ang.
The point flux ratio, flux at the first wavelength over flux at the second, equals 1.06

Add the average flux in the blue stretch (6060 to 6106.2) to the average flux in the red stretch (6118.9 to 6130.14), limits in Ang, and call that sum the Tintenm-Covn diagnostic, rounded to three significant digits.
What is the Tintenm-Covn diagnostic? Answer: 2.60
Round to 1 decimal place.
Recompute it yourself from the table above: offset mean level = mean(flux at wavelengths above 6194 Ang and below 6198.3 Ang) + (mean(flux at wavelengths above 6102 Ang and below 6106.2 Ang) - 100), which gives -98.1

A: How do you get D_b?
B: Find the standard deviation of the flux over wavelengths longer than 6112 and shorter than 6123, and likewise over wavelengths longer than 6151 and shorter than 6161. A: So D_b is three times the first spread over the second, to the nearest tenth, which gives 3.8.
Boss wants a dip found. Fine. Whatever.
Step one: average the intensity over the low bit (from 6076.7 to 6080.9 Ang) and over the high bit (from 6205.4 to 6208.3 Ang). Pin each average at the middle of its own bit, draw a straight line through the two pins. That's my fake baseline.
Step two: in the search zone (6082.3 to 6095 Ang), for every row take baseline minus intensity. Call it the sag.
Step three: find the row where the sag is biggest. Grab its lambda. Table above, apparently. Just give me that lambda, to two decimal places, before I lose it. 6091.45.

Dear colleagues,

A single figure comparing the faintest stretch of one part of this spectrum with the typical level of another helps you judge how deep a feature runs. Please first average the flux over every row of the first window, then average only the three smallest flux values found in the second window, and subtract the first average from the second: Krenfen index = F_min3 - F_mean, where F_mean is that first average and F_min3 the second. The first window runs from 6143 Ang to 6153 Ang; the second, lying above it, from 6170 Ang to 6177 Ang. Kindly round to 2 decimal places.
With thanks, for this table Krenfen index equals -0.11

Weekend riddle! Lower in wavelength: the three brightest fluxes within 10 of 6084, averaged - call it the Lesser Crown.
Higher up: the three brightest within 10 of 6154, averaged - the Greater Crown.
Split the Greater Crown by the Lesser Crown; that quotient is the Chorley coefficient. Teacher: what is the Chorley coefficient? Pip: 0.92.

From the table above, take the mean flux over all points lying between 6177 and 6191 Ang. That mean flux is 1.23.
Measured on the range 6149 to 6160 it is 1.27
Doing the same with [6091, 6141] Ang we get 1.30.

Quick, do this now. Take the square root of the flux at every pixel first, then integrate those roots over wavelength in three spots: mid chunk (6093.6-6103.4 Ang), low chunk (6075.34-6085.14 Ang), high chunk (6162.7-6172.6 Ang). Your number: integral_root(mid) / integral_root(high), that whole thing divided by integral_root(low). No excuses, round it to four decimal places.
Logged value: 0.0921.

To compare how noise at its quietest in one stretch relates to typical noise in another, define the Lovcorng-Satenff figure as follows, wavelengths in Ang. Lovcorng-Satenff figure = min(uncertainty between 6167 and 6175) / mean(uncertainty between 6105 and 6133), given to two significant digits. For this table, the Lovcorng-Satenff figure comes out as 0.94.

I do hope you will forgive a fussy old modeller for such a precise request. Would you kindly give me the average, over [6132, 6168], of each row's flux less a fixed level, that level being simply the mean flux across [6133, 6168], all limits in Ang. 0.00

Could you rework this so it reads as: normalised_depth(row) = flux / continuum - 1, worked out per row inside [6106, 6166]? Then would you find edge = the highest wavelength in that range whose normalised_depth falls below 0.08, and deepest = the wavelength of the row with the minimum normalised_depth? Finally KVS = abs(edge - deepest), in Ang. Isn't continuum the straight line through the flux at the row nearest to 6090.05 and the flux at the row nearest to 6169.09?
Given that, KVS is 55.1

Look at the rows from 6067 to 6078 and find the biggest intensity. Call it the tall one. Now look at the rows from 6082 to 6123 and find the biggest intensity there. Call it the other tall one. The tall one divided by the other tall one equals 0.89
